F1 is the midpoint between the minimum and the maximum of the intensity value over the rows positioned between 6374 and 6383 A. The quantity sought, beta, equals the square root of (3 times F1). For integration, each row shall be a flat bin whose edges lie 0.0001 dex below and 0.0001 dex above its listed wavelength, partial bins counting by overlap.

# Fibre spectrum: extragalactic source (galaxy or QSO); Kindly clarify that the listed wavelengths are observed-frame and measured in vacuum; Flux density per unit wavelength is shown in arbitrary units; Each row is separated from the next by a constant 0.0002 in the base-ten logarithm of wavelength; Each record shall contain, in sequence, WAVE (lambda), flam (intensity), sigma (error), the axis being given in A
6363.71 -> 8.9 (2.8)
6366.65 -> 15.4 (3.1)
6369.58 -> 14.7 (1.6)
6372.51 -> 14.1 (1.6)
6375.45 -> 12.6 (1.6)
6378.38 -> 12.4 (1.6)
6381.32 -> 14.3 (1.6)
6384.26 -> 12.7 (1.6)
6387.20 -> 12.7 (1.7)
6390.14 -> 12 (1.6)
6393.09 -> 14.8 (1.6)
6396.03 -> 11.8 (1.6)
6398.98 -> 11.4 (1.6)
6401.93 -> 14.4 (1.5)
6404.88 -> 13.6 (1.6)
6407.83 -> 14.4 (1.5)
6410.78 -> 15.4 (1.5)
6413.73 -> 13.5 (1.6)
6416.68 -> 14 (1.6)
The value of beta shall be 6.33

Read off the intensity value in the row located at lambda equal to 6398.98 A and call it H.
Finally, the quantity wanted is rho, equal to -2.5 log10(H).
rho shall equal -2.64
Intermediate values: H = 11.4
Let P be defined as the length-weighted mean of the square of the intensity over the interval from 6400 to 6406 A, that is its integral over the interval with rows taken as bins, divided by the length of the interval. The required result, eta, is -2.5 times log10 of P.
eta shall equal -5.71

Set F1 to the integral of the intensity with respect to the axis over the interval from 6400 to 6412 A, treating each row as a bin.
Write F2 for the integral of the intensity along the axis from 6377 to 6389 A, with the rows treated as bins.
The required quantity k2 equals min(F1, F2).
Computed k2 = 156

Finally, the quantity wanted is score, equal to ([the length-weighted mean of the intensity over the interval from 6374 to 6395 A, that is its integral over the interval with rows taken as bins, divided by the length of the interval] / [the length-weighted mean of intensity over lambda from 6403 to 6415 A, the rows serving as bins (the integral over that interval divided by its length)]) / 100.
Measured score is 0.0092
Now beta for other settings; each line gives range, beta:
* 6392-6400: 6.27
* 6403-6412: 6.60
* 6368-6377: 6.40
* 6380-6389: 6.36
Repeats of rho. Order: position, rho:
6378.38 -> -2.73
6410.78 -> -2.97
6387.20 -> -2.76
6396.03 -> -2.68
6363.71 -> -2.37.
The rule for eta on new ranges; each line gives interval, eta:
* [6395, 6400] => -5.32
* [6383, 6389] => -5.51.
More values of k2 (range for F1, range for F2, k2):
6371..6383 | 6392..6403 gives 143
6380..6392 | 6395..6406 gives 141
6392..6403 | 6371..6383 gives 143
